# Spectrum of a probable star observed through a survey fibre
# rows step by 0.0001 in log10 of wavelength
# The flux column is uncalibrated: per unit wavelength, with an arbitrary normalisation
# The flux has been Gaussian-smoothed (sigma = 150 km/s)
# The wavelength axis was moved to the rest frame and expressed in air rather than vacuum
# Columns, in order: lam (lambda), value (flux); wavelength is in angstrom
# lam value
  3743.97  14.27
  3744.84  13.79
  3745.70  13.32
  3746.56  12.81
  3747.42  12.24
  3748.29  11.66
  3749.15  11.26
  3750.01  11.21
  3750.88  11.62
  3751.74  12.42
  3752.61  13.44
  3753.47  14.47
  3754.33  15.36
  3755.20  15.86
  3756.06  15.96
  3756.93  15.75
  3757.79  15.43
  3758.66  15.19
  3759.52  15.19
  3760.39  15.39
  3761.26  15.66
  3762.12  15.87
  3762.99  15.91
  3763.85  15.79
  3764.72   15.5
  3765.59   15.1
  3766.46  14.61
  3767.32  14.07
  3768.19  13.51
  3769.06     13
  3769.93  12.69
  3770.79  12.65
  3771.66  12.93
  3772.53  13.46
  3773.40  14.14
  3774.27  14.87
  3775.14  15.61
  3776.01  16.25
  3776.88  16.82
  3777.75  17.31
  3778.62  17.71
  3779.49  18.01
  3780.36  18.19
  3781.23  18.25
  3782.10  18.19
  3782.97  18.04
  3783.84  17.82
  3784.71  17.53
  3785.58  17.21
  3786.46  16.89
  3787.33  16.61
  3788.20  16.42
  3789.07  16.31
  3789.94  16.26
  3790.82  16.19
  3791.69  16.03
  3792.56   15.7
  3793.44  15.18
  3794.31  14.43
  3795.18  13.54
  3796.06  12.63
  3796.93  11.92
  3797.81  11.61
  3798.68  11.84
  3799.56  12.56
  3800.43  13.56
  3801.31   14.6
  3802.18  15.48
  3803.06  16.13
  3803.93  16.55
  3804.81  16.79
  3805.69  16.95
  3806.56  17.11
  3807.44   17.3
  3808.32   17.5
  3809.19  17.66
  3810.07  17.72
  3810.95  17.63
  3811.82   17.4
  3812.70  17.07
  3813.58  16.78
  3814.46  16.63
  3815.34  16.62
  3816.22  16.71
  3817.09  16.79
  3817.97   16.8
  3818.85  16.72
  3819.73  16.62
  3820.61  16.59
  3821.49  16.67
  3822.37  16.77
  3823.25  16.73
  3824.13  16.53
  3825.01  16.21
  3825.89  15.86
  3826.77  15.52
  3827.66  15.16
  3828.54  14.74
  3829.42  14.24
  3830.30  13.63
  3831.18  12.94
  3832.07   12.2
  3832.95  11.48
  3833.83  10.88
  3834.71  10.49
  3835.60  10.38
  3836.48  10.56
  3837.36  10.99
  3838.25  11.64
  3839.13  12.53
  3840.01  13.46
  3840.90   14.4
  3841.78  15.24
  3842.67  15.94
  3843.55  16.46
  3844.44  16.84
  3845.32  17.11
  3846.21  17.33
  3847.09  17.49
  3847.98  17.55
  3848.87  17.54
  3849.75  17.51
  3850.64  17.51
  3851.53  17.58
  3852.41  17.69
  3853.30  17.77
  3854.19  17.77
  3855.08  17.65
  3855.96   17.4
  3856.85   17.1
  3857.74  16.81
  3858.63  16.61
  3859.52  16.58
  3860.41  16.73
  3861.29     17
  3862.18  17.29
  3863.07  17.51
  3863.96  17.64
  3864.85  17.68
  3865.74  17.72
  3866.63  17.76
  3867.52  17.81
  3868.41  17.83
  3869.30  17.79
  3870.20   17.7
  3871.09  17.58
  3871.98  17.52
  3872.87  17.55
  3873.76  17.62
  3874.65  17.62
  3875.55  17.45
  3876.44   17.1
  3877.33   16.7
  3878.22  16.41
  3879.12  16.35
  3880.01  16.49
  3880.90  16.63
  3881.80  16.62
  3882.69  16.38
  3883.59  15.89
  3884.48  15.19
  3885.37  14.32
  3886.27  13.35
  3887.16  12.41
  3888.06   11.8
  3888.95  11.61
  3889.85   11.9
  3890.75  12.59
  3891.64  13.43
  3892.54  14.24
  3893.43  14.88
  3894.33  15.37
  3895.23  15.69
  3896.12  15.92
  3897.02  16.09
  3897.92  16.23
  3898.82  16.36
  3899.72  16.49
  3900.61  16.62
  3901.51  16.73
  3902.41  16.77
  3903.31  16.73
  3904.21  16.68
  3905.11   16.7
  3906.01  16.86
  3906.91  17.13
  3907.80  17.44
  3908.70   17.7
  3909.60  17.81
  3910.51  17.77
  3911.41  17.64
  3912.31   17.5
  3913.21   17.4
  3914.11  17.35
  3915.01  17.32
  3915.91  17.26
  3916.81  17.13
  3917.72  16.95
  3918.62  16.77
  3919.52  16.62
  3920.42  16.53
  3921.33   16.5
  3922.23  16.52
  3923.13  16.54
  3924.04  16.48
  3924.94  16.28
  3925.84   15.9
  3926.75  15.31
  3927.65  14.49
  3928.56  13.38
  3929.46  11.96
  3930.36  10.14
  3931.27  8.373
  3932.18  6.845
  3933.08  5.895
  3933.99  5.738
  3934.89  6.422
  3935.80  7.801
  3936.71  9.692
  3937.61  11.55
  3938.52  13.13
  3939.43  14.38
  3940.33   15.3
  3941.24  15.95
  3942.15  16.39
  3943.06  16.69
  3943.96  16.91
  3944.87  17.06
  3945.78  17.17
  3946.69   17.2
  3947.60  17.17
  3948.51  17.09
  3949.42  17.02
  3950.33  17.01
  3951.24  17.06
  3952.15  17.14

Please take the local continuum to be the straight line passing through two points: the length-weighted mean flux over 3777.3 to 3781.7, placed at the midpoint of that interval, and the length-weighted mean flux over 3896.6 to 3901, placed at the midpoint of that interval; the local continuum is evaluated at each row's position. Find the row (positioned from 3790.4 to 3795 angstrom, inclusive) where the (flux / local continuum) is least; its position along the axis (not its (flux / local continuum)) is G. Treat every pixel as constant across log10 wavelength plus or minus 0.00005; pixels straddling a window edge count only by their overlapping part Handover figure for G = 3794.31 angstrom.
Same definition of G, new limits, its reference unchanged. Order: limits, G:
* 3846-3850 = 3846.21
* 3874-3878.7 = 3878.22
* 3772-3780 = 3772.53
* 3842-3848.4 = 3842.67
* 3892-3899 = 3892.54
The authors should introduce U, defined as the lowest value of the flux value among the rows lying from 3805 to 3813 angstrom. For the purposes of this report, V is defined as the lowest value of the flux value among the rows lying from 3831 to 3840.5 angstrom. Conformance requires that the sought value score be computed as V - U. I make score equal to -7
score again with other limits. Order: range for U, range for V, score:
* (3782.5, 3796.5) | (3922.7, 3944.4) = -7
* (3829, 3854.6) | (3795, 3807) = 1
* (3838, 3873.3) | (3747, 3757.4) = 0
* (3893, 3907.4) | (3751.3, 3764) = -2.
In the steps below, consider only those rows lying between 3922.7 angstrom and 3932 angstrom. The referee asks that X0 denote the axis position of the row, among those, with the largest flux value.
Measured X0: 3923.13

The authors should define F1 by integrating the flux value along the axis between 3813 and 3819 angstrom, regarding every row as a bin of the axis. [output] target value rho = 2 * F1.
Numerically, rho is 201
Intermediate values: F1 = 100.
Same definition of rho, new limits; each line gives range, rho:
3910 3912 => 70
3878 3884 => 197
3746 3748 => 50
